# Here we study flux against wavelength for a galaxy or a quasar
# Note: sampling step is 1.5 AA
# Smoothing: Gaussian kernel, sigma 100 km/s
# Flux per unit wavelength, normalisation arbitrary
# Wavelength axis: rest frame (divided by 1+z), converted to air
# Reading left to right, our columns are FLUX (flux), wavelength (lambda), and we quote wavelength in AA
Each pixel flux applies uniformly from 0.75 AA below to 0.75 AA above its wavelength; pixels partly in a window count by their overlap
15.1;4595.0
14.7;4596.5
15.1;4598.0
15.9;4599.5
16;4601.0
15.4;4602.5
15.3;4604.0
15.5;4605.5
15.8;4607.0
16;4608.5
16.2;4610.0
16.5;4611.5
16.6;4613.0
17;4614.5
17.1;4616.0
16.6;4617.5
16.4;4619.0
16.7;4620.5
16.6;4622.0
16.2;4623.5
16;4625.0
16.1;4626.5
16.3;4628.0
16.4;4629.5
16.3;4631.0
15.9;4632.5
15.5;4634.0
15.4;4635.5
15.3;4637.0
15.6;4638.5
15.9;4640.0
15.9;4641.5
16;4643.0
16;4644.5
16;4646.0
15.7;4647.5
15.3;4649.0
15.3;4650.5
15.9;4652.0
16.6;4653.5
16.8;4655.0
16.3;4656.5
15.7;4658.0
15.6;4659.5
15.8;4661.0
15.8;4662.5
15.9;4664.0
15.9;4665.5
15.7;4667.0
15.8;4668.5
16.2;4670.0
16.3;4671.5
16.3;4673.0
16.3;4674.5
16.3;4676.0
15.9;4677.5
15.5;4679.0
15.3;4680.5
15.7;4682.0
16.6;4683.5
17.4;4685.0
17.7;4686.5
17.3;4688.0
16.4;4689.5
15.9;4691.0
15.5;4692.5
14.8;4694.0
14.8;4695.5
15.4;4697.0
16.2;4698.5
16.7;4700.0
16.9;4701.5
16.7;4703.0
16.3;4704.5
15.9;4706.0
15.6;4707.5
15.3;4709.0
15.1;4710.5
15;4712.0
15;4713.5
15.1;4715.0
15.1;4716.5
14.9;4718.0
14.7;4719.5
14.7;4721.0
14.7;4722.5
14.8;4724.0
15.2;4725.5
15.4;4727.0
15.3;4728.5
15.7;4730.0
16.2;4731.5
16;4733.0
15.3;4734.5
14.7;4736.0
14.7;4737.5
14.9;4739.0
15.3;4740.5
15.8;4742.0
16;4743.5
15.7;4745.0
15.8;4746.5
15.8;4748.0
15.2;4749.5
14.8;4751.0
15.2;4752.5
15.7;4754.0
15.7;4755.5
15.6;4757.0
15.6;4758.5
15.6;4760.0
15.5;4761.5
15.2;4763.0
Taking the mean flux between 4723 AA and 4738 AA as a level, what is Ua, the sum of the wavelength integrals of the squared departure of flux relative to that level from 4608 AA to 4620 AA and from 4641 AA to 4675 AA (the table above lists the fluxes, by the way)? 37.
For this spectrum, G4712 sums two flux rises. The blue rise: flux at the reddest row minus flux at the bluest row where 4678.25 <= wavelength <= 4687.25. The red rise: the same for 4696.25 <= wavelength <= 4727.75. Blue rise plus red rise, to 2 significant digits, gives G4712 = 2.2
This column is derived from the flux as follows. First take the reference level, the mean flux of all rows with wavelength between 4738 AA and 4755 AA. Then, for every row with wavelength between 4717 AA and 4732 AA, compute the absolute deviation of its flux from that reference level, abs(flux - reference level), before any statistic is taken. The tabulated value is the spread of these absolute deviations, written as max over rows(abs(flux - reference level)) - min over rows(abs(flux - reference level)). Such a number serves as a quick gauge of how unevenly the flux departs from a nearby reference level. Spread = 0.7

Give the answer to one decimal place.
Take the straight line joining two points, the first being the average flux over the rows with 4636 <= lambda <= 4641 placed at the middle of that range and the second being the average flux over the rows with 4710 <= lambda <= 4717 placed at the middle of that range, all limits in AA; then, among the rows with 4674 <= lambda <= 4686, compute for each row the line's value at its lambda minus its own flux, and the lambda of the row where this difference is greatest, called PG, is 4680.5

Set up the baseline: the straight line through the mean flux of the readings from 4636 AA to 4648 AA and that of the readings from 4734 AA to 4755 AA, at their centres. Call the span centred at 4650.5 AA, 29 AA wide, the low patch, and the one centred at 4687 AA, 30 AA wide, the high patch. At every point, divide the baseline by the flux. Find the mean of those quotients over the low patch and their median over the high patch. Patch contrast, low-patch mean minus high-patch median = 0.034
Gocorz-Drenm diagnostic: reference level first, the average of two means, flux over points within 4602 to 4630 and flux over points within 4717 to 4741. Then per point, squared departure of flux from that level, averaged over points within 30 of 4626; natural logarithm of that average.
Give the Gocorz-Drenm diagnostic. -1.0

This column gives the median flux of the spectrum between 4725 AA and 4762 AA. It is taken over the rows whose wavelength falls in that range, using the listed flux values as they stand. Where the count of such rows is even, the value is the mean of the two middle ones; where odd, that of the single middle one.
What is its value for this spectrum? 15.6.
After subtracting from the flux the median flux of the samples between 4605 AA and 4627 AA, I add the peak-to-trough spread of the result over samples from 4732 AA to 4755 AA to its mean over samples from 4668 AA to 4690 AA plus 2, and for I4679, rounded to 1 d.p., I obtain 3.2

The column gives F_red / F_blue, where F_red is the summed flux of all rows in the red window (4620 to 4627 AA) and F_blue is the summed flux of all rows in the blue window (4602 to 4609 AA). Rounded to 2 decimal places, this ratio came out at 1.05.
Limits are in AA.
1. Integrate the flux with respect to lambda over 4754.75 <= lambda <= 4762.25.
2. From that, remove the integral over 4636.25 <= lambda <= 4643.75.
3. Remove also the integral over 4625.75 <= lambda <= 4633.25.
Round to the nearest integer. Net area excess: -123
